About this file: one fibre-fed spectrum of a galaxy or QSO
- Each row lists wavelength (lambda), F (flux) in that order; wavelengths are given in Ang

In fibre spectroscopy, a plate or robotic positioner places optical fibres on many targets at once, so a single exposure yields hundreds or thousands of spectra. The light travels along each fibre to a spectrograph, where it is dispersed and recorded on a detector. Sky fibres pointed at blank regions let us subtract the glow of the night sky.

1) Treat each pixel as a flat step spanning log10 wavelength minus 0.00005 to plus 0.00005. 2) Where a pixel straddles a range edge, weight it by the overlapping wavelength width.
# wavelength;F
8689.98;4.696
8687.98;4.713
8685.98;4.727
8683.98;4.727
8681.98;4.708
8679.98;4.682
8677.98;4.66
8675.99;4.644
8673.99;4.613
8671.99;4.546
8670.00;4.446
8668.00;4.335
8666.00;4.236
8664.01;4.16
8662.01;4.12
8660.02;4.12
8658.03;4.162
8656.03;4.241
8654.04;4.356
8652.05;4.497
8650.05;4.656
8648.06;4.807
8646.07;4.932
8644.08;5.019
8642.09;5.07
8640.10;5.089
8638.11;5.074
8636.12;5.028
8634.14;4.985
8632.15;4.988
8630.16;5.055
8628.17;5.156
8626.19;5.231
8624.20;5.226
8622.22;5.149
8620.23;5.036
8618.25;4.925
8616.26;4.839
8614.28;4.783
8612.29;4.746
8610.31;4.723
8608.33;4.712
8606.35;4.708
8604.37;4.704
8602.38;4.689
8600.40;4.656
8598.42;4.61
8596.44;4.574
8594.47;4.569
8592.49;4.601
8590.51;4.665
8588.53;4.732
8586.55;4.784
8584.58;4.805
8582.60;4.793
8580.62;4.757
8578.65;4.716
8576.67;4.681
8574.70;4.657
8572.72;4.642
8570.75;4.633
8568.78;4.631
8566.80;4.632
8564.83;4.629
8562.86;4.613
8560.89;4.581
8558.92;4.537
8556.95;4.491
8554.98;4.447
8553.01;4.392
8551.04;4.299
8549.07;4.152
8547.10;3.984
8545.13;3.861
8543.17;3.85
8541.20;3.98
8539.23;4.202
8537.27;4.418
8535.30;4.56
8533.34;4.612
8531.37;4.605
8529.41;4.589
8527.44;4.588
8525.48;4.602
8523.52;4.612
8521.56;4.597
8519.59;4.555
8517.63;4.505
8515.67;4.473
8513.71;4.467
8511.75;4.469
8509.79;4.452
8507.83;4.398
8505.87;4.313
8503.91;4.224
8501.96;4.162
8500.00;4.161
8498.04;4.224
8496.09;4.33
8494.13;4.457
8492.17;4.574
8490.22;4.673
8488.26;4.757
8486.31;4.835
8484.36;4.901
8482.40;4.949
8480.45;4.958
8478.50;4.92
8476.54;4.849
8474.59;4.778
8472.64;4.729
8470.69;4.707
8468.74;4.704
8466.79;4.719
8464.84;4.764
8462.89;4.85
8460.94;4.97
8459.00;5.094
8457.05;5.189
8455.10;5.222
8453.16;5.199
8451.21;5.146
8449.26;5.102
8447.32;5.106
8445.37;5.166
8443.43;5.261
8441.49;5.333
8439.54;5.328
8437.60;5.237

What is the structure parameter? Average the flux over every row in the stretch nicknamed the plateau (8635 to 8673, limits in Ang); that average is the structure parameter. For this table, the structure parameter 4.57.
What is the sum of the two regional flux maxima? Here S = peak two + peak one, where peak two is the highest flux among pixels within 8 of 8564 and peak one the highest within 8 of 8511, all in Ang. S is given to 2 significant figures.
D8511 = 9.1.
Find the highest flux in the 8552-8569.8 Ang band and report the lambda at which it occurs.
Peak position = 8566.80 Ang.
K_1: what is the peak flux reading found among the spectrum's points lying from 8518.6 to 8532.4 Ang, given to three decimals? 4.612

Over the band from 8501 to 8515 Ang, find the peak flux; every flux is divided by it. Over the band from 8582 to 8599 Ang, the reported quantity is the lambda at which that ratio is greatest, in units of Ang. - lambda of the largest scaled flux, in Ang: 8584.58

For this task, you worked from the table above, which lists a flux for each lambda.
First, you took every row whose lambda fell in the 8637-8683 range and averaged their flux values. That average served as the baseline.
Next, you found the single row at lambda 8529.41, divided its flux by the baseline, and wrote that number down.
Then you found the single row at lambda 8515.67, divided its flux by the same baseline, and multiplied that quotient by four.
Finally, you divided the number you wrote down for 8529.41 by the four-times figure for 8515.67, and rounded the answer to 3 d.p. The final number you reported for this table 0.256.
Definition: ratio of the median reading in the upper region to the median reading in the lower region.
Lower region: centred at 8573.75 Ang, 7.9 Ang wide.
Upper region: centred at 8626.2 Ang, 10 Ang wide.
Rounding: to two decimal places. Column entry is 1.11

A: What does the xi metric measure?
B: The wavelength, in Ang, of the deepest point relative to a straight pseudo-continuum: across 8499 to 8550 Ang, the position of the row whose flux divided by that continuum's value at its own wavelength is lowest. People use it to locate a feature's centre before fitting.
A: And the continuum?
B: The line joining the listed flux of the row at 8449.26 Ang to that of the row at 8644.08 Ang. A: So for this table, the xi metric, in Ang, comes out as 8543.17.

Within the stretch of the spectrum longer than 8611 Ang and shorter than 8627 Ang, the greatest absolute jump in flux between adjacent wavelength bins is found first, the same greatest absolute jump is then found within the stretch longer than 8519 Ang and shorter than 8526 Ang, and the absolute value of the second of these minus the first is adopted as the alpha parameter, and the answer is 0.071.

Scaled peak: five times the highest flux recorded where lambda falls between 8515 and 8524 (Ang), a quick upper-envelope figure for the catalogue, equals 23.1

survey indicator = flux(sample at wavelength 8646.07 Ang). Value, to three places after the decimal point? 4.932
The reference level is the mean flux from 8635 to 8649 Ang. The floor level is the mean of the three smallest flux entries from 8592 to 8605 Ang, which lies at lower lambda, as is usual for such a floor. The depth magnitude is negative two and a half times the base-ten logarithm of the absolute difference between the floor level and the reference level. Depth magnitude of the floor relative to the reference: 0.9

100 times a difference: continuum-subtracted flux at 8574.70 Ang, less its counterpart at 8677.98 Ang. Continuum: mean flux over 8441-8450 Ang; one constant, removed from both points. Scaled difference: 0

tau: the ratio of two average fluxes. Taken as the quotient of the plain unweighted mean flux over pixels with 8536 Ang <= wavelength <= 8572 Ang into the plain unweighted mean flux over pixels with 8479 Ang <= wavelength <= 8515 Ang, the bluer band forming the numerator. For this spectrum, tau 1.038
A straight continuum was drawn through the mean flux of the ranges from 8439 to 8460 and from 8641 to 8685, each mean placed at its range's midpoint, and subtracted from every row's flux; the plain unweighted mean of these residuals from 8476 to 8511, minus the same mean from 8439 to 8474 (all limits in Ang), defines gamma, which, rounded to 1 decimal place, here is -0.4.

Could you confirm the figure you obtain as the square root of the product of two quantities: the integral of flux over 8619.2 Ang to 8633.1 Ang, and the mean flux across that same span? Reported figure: 19.1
